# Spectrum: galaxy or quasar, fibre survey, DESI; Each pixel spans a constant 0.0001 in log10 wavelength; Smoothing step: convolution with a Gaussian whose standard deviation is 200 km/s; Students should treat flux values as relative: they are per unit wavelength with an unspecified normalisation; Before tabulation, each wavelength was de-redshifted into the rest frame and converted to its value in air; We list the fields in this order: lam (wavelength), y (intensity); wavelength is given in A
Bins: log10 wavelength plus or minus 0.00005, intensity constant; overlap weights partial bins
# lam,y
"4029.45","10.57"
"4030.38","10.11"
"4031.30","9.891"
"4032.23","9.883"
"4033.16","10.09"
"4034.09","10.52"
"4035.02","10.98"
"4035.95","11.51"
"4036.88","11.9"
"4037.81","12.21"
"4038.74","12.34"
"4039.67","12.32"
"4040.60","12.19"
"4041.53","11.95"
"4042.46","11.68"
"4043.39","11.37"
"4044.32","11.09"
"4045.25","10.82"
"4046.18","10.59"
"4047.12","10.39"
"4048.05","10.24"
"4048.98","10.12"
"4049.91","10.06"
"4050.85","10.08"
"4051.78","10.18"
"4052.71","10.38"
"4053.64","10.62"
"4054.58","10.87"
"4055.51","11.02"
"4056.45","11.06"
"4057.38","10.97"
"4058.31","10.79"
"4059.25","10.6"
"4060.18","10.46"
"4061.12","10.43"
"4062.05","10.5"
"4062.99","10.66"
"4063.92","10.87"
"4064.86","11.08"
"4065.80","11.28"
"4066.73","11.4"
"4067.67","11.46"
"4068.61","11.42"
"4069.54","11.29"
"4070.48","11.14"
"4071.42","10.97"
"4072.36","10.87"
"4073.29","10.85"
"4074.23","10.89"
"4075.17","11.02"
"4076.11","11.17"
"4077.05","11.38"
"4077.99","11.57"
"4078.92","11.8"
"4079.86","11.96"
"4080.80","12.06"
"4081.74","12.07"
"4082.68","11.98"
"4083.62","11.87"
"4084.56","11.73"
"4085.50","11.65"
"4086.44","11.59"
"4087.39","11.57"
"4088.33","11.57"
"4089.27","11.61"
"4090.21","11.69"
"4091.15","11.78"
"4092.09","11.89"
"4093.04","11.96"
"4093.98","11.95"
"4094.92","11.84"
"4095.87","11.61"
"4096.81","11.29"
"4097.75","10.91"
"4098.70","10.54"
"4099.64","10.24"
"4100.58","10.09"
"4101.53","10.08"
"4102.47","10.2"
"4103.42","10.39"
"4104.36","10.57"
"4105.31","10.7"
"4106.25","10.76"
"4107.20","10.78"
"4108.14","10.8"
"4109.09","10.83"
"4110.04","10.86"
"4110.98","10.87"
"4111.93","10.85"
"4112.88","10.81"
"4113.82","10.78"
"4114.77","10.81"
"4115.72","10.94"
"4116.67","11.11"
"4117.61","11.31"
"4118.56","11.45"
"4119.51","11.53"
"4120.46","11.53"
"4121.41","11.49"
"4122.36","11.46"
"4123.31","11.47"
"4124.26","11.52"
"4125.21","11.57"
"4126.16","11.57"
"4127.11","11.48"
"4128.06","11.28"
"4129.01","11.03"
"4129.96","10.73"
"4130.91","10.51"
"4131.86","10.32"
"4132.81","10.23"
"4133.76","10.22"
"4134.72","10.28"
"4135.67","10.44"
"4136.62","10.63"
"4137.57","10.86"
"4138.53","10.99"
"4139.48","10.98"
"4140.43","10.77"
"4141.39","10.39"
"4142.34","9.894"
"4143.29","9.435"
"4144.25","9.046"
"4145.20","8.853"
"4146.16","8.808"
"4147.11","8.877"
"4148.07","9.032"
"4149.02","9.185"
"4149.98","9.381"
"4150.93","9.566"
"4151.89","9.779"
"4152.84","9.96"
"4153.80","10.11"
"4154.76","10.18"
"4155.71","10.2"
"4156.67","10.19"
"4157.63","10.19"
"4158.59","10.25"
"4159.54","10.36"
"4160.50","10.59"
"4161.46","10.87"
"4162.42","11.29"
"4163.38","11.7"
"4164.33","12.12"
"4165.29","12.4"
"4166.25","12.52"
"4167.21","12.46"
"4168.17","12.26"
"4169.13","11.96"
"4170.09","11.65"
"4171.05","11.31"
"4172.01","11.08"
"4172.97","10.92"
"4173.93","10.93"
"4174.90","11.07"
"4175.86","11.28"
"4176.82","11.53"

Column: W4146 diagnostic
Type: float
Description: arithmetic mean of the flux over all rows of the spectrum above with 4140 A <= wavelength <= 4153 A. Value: 9.5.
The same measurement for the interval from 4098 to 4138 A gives 10.9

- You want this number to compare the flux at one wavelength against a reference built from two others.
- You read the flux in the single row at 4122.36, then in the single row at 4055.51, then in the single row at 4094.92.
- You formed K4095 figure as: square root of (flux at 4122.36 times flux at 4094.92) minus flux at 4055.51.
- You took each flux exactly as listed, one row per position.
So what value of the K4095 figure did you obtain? 0.63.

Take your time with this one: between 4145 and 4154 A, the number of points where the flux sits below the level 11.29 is 10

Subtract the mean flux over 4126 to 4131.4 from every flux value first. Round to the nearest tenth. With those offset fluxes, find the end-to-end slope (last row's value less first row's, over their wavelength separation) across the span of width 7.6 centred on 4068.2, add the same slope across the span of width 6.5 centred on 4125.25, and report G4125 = 0.0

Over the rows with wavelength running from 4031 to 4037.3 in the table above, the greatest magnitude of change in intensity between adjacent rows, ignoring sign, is 0.53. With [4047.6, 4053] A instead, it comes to 0.20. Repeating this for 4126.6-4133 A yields 0.30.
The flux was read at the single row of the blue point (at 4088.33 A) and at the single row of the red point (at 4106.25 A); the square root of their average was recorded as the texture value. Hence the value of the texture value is 3.34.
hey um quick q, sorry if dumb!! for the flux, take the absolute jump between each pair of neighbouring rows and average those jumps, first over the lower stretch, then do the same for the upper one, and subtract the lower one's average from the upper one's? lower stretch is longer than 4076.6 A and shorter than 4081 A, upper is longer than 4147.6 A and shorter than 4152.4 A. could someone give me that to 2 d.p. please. 0.02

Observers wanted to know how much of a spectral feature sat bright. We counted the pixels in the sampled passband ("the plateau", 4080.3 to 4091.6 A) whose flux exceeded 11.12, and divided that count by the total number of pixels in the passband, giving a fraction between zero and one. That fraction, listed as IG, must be 1.0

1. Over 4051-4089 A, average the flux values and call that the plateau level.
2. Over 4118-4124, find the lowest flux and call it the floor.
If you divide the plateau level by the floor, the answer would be 0.98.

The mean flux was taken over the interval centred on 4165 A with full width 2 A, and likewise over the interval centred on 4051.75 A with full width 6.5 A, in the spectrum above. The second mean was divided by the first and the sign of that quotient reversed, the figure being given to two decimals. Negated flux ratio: -0.84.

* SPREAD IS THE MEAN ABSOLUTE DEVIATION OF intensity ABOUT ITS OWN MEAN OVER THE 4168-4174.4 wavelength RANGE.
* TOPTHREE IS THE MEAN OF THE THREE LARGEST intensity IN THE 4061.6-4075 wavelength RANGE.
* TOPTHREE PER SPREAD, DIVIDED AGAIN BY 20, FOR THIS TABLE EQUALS 1.3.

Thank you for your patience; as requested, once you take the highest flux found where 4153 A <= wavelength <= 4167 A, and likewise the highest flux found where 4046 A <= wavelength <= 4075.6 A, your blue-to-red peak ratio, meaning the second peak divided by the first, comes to 0.92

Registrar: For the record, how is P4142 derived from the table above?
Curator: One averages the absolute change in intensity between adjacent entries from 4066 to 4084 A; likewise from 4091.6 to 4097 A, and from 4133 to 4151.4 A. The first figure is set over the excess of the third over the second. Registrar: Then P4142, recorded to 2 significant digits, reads 2.0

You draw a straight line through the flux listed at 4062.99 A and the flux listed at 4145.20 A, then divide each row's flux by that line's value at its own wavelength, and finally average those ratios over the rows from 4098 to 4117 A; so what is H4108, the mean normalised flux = 1.10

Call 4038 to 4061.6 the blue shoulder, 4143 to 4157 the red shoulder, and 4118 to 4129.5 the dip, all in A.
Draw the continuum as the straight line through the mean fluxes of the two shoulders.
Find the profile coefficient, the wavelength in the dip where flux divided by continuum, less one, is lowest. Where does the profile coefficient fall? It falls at 4129.01 A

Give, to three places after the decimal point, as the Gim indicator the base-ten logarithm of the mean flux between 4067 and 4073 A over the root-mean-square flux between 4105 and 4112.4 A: 0.015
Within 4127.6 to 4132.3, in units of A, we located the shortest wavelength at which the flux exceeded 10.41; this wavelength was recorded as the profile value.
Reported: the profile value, 4128.06 A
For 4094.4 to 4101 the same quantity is 4094.92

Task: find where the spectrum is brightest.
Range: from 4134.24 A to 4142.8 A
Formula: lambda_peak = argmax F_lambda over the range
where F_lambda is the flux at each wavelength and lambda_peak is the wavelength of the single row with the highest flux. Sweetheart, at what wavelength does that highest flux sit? 4138.53 A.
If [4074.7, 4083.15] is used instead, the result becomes 4081.74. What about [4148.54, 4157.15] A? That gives 4155.71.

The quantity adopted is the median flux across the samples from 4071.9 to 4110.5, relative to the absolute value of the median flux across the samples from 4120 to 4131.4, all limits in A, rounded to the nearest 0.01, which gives 0.99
